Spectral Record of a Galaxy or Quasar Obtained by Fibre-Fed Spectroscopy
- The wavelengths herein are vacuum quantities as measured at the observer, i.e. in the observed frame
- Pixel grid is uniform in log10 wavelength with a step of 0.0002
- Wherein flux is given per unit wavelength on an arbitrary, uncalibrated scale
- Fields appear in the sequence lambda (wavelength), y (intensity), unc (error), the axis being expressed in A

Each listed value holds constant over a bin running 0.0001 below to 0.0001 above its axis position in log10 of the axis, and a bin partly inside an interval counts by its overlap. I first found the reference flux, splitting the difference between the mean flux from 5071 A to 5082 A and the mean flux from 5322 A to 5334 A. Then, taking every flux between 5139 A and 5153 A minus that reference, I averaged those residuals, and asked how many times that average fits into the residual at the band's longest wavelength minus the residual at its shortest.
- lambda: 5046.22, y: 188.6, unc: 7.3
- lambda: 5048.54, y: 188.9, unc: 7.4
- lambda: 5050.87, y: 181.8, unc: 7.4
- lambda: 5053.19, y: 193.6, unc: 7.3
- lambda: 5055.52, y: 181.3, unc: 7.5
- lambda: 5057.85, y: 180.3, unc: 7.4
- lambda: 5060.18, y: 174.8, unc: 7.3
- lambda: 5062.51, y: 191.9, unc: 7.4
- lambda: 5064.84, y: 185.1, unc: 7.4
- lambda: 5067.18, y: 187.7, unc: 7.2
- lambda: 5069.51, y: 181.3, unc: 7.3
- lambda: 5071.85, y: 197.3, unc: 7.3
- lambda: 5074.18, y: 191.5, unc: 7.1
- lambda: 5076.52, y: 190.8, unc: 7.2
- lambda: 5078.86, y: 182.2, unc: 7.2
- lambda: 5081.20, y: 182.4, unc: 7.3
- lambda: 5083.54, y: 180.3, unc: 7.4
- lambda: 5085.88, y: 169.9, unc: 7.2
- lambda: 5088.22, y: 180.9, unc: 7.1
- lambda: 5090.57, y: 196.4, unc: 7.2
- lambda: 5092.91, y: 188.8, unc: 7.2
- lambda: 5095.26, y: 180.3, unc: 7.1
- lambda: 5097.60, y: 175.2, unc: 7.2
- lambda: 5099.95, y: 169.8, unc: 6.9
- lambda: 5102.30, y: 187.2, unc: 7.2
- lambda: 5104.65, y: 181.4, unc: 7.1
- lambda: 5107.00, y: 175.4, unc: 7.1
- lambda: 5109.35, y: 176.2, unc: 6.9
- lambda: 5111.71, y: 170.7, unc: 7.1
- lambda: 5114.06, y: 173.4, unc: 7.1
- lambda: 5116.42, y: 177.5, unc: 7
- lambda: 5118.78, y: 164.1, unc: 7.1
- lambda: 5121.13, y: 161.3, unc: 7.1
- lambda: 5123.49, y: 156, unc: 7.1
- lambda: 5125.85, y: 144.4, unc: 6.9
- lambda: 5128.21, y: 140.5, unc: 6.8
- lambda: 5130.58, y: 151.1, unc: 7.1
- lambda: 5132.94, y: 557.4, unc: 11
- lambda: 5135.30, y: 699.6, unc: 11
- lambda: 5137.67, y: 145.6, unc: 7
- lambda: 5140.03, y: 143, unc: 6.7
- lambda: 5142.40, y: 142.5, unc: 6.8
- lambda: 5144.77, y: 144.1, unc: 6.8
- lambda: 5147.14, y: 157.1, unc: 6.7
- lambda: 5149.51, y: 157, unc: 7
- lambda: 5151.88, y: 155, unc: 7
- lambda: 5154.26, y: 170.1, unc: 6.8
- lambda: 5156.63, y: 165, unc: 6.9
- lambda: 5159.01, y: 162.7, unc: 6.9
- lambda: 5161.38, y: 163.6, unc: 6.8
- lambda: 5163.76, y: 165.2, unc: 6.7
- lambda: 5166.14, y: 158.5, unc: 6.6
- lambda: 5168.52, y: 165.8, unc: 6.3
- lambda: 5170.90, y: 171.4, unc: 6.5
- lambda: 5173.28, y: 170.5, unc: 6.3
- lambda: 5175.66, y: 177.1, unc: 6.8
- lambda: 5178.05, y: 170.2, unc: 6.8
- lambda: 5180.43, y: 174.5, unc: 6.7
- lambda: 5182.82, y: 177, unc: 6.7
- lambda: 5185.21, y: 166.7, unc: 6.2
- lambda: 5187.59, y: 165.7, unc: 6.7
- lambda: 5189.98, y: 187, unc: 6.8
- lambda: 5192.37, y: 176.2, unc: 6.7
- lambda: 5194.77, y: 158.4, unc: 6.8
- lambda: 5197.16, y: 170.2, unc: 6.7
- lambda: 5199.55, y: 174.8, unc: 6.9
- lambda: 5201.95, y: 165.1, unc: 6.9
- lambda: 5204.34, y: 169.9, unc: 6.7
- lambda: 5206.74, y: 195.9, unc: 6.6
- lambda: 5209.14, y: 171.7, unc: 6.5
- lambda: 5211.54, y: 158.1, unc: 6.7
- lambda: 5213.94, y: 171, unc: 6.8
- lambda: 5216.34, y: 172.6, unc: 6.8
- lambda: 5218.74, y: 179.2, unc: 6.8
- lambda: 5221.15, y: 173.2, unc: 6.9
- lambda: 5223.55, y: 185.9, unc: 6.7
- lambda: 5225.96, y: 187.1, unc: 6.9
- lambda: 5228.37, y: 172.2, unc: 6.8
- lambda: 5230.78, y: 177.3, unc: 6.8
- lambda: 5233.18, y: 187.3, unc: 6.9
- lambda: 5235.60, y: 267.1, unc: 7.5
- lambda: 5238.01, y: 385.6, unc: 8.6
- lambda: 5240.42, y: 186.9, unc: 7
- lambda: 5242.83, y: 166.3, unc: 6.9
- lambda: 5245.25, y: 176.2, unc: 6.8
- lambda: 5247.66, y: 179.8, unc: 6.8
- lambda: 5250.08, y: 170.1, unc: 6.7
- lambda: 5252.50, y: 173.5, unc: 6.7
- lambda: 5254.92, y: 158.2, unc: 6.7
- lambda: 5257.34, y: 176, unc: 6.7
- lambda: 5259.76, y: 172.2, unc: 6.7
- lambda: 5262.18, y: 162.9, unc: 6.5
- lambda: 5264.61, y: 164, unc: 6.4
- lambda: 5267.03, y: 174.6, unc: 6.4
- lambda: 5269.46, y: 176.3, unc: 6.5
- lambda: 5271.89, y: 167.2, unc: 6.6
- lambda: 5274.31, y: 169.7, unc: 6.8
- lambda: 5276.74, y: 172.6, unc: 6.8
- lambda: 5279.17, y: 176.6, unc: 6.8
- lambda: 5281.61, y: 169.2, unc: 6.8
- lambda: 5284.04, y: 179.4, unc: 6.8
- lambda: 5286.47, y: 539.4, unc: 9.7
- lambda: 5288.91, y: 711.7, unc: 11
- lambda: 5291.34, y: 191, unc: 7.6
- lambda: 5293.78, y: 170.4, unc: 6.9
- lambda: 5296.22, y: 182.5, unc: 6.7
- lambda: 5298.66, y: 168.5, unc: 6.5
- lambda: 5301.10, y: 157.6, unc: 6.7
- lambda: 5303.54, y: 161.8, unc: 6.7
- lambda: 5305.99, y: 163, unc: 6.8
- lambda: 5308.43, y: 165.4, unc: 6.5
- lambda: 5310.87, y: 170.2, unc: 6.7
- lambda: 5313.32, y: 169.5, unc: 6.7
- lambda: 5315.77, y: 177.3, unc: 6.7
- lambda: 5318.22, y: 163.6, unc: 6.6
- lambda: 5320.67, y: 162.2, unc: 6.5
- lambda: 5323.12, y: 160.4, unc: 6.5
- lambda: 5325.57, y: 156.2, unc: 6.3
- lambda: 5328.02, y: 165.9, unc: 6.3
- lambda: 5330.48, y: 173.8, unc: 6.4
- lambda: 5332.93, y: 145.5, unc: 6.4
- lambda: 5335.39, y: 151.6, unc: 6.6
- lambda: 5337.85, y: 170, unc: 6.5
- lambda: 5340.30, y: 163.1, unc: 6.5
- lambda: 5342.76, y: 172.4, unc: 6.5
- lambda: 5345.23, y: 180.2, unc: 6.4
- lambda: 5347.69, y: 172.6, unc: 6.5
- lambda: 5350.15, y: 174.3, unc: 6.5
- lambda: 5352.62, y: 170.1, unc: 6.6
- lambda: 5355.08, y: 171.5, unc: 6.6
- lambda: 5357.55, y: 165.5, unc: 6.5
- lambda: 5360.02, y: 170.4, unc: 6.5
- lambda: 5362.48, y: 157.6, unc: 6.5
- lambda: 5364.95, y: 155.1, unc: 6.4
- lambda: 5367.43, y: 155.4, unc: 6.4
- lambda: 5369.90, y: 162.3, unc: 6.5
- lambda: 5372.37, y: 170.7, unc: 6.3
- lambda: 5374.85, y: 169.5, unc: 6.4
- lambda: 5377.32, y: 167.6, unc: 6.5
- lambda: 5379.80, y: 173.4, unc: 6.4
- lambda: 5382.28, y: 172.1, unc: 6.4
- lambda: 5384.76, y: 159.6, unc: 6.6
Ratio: -0.5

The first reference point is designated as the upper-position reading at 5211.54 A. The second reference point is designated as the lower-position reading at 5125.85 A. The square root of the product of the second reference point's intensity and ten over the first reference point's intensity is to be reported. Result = 3.02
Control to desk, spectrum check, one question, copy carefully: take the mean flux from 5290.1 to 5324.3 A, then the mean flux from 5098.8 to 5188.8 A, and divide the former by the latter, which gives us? 0.90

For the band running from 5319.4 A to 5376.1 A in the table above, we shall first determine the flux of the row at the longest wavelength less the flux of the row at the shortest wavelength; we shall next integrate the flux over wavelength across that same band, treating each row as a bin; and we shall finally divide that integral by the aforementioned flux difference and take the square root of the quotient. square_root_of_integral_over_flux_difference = 36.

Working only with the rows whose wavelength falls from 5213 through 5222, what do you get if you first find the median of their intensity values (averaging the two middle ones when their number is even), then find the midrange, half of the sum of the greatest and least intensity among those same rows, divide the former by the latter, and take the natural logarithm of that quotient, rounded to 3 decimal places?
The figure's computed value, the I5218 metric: -0.013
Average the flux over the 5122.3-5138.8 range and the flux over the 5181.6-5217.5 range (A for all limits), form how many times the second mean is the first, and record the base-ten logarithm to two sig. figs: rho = -0.22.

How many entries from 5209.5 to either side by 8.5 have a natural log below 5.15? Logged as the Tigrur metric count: 5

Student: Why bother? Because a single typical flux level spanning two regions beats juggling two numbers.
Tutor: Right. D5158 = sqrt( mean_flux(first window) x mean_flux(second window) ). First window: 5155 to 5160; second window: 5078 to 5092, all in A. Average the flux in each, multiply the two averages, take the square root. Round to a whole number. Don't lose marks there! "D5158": 173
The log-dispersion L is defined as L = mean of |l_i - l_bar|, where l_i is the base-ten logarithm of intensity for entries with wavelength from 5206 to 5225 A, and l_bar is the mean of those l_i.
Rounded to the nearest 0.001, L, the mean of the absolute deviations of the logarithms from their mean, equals 0.020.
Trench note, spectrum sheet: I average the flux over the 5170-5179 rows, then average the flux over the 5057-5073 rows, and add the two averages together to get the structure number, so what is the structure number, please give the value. 358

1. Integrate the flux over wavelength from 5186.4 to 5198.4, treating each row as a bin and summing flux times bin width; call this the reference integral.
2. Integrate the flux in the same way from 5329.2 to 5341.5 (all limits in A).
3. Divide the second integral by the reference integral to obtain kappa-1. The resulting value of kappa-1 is 0.96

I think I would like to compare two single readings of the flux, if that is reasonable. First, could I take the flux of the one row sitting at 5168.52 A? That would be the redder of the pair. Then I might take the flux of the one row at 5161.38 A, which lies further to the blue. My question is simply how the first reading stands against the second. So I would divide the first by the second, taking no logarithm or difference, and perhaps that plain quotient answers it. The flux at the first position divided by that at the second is 1.01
